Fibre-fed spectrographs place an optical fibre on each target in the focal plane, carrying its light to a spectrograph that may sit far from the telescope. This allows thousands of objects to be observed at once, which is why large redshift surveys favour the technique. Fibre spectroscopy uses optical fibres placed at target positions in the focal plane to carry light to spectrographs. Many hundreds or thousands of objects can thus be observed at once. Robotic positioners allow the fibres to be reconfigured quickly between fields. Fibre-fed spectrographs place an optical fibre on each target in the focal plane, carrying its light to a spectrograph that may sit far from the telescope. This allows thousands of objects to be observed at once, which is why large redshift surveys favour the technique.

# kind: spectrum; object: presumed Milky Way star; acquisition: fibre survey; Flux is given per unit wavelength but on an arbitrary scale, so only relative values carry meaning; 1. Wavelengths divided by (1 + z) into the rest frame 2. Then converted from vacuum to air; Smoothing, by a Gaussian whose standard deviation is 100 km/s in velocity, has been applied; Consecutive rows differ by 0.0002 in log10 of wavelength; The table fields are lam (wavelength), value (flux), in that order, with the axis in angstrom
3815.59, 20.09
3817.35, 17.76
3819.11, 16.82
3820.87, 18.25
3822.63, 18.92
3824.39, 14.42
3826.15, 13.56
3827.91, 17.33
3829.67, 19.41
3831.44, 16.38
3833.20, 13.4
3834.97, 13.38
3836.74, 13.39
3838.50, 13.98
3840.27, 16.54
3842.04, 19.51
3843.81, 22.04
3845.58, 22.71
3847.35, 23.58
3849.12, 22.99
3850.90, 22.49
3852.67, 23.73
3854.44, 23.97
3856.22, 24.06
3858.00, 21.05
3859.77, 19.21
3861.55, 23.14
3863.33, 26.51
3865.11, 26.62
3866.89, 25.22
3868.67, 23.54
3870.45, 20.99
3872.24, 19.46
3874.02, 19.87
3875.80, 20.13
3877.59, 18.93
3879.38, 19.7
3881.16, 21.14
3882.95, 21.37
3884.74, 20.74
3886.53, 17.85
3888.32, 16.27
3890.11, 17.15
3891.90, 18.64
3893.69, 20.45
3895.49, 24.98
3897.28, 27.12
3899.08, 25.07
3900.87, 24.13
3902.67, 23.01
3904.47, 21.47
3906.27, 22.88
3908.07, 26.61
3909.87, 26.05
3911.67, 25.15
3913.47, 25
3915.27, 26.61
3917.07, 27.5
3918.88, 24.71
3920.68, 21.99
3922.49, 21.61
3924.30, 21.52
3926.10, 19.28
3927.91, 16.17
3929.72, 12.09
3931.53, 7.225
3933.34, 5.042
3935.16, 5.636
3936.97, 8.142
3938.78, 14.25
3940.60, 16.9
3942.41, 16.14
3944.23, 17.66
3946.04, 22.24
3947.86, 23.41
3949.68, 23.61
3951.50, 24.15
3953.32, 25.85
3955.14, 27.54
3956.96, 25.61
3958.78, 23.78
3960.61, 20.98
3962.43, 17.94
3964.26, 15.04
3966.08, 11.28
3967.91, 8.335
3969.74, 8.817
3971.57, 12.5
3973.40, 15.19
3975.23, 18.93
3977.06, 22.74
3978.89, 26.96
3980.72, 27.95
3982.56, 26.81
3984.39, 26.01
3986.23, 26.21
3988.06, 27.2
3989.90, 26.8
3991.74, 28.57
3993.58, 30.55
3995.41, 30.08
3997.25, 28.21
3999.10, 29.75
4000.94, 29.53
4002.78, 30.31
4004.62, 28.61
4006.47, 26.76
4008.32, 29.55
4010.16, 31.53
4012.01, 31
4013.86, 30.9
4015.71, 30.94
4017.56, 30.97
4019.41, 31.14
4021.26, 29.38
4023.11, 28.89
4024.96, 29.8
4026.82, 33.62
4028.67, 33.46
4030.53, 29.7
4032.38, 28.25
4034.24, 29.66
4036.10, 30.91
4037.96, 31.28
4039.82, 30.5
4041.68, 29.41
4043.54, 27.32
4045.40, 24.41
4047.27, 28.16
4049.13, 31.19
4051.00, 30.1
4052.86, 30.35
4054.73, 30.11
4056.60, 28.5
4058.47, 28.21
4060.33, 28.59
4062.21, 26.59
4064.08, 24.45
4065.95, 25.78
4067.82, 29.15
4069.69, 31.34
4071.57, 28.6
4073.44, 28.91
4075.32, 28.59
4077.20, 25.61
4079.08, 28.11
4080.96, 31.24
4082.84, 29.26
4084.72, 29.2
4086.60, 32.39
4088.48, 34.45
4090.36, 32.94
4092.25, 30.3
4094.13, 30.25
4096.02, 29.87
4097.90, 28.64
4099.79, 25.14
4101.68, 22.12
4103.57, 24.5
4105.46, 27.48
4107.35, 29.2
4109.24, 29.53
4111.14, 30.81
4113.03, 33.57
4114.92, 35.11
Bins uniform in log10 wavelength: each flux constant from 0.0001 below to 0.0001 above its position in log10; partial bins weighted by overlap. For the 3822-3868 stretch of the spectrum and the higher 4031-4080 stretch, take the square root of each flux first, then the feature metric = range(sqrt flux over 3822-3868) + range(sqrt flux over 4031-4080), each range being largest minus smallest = 2.2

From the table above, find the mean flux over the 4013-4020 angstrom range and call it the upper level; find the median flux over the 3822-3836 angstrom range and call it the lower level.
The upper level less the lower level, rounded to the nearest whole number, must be 16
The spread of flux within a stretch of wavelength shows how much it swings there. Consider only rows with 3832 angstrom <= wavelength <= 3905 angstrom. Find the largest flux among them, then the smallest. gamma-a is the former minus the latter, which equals 14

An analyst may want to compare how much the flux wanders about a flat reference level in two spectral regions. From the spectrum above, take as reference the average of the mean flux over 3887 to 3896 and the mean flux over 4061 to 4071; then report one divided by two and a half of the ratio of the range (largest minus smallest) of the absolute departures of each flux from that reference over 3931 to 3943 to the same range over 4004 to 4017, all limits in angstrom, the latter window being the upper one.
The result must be 1.0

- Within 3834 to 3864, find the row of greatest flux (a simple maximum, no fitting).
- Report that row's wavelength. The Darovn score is 3863.33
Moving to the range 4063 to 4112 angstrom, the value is 4088.48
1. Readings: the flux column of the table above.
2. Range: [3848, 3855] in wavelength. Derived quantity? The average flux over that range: 23.3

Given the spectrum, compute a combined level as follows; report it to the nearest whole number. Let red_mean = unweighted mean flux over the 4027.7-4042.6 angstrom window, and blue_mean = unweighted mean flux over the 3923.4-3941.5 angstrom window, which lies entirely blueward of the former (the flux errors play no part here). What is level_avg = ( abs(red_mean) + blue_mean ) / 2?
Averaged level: 22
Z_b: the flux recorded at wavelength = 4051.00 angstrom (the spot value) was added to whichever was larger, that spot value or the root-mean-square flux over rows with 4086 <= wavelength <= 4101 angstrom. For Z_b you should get 61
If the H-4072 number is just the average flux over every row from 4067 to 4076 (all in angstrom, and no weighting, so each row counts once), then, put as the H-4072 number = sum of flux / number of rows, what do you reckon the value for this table 29.3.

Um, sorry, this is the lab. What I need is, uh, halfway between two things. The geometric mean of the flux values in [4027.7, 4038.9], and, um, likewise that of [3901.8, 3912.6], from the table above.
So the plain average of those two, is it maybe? 27.3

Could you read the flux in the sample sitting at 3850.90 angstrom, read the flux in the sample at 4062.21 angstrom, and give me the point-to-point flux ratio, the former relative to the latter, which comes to 0.85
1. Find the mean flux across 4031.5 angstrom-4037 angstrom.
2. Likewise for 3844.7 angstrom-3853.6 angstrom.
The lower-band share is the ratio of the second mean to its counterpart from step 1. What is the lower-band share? 0.78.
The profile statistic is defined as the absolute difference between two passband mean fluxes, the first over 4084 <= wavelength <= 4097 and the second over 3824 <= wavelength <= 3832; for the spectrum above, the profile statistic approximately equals 15.1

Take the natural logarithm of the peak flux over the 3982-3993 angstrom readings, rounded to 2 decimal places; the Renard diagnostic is 3.35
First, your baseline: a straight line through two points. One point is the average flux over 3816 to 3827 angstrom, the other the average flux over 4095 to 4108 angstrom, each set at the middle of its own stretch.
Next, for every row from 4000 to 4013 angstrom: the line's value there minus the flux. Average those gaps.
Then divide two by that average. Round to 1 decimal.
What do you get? -0.3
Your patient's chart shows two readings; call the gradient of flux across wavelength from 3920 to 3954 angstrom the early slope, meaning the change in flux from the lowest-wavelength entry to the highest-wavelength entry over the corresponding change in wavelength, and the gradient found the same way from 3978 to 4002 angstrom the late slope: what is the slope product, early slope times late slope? 0.0138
